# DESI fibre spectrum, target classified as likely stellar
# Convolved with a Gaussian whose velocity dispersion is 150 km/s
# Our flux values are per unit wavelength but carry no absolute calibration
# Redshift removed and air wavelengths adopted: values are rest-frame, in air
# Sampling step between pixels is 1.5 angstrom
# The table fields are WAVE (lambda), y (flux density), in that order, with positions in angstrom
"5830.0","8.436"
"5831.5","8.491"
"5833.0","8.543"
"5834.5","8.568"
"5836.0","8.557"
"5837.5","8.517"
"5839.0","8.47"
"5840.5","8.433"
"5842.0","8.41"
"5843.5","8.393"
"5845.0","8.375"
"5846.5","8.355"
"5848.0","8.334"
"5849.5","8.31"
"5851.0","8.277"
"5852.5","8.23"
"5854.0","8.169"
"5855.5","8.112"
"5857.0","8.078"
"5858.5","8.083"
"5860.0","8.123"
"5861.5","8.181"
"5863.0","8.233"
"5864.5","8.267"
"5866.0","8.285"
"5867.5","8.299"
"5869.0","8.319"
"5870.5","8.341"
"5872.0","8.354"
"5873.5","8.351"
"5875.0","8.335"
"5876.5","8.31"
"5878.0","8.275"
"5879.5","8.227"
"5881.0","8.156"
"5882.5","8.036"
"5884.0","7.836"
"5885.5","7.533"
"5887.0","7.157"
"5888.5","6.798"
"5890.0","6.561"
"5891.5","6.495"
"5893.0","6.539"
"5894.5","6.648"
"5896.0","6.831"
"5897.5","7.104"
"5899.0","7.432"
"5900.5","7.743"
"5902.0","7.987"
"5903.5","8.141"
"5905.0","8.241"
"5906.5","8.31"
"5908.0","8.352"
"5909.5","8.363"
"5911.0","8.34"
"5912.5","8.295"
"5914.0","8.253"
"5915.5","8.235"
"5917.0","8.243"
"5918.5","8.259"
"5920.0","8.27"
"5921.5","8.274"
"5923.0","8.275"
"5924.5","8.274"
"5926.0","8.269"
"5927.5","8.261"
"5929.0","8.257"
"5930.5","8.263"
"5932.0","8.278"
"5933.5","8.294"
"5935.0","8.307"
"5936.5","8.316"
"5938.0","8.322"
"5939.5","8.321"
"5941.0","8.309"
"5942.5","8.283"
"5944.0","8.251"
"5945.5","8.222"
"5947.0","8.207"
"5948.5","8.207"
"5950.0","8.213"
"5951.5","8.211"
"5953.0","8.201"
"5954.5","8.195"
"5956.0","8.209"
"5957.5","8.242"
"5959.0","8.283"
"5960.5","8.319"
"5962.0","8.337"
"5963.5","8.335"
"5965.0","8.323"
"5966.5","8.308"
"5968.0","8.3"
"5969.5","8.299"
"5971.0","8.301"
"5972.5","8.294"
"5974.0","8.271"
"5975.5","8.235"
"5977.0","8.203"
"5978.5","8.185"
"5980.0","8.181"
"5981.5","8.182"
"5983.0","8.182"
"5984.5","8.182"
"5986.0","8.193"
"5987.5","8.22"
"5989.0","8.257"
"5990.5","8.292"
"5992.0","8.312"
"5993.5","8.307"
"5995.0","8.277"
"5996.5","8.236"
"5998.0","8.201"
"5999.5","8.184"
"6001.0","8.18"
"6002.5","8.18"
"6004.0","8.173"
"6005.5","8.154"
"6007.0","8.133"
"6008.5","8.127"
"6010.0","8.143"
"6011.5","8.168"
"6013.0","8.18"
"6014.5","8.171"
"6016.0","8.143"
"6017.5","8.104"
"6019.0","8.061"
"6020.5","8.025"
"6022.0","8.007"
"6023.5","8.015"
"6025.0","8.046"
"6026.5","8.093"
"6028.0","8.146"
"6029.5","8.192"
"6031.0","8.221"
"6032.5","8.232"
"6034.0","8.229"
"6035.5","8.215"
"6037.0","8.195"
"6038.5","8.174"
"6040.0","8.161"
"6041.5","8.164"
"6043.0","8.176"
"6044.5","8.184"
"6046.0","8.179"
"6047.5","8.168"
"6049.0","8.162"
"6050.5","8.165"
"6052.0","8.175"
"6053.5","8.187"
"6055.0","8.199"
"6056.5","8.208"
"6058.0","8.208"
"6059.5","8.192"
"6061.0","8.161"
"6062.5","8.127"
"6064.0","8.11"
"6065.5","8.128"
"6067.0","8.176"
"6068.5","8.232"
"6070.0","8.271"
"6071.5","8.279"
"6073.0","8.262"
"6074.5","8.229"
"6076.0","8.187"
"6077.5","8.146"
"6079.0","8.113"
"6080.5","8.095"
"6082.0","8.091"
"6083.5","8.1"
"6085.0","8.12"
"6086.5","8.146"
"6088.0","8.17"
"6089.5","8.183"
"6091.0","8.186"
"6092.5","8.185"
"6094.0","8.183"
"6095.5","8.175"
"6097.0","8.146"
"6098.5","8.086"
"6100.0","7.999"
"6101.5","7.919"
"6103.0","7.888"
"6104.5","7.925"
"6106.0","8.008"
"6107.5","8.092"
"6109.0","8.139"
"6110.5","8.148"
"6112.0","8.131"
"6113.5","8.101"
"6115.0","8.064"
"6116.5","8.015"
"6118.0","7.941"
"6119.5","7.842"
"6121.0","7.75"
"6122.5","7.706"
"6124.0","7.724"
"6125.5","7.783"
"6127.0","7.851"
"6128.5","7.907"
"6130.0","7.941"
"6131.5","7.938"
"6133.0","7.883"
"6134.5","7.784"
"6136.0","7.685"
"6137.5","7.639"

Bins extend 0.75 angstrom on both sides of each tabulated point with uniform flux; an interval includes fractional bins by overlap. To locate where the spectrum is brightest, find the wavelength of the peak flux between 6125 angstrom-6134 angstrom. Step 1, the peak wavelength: 6130.0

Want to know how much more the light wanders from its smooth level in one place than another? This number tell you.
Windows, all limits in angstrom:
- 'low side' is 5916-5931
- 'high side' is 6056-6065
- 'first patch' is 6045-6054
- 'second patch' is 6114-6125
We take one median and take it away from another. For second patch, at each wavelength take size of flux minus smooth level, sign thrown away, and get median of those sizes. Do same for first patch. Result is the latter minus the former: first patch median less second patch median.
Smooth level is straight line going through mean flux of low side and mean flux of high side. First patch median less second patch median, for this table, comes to -0.274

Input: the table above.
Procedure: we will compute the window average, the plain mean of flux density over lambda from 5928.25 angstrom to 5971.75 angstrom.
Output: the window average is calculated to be 8.27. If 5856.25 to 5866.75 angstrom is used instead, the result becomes 8.18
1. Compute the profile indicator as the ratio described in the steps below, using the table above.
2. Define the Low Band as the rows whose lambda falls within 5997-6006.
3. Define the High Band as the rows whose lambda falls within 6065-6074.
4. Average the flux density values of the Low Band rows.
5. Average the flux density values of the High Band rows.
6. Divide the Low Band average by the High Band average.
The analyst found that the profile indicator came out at 0.994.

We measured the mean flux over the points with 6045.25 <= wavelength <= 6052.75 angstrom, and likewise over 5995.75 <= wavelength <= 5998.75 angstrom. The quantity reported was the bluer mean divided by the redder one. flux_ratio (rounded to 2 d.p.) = 1.01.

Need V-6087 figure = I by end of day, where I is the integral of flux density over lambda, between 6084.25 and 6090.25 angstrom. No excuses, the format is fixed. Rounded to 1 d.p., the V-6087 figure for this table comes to 48.9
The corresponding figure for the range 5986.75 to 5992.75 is 49.6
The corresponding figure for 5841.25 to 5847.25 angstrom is 50.3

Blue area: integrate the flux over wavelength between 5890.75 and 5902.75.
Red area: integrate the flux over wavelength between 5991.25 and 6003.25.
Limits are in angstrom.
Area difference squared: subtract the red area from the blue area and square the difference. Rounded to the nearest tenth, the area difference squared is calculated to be 186.2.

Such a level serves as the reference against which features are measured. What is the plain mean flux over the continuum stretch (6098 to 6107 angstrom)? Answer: 7.97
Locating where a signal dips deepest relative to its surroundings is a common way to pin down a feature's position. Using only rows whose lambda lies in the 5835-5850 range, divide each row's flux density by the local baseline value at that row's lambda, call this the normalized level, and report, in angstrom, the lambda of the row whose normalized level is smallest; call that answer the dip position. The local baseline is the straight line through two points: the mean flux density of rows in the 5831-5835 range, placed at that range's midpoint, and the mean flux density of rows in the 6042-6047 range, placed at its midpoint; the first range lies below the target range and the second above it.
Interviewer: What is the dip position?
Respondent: 5849.5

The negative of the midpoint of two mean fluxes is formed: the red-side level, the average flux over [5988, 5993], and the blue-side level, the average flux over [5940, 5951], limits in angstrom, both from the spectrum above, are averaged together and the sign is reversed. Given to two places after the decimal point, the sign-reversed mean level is -8.26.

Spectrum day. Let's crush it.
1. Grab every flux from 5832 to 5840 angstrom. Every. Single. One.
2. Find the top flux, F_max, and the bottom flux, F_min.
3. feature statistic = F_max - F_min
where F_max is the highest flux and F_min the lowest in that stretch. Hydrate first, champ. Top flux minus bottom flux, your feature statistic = 0.10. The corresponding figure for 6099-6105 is 0.11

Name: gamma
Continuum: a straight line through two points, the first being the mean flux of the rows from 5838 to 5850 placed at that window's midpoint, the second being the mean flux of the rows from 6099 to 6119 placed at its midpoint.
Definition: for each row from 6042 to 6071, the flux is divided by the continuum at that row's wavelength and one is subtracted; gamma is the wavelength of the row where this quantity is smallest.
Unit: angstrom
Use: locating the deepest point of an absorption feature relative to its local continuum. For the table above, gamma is 6064.0 angstrom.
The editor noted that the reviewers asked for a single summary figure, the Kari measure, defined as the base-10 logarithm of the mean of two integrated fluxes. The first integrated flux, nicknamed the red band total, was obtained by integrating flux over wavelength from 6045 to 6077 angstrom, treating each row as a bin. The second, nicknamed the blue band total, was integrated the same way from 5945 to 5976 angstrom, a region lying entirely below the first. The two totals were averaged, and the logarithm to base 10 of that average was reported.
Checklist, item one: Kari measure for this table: 2.41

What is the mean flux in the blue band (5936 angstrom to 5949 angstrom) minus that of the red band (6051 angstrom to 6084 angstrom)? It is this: 0.095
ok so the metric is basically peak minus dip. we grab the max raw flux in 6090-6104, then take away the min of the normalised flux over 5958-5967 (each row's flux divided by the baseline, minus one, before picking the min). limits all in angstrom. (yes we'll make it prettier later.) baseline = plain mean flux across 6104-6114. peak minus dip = 8.16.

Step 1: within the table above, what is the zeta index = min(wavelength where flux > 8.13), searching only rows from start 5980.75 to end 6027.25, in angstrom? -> 5981.5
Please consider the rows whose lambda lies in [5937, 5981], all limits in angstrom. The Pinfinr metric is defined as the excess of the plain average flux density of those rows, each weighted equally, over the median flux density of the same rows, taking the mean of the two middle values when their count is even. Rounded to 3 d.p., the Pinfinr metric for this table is -0.010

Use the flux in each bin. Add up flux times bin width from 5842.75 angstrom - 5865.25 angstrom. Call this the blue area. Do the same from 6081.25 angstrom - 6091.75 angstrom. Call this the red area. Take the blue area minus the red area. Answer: 100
